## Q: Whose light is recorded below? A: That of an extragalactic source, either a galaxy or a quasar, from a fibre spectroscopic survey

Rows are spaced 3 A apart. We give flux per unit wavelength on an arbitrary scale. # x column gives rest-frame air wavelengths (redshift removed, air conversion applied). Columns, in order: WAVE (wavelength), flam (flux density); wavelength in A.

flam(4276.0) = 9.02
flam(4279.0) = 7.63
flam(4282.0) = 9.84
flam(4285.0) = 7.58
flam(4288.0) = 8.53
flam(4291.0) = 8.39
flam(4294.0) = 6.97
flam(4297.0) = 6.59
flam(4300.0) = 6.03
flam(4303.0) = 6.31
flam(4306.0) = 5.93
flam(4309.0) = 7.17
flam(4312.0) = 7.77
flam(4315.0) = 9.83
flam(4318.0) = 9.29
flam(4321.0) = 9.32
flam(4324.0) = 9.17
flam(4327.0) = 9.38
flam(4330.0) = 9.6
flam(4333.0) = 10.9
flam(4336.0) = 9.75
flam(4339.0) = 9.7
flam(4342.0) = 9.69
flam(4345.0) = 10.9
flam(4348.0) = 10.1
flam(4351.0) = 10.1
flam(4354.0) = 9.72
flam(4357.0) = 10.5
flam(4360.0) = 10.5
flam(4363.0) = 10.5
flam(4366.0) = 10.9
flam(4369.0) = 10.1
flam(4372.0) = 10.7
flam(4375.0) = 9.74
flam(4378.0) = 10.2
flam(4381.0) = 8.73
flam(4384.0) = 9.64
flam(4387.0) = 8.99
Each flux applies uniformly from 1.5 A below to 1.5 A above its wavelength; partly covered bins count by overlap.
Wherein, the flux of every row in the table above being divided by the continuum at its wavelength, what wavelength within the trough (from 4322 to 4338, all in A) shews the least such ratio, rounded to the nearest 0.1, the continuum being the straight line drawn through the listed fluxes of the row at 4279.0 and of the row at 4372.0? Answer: 4324.0 A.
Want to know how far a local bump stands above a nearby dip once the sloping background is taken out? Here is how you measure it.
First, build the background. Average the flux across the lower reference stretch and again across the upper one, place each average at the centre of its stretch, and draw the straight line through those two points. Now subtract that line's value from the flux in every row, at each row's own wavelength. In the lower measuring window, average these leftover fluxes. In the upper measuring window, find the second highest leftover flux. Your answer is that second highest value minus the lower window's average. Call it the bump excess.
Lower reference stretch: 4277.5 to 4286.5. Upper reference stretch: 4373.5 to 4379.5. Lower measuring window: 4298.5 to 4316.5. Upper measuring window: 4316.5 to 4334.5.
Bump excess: 2.0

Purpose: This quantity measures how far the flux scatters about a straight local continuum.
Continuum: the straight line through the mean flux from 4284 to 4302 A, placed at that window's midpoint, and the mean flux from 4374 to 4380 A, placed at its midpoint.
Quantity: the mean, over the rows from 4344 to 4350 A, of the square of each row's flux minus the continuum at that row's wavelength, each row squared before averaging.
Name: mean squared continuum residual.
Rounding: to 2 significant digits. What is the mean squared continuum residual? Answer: 2.3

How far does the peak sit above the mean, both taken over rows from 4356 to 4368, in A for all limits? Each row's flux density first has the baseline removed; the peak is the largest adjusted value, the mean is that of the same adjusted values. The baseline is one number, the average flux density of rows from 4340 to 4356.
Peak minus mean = 0.3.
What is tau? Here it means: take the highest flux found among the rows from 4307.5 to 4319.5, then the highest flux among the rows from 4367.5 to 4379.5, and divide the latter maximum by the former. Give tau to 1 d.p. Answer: 1.1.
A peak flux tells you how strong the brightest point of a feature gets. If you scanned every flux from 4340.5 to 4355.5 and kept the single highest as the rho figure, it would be 10.9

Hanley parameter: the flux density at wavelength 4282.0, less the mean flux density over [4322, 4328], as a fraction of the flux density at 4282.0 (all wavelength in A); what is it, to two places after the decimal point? 0.06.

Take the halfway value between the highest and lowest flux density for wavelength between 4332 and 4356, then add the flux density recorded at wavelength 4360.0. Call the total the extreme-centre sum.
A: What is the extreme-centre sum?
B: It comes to 20.8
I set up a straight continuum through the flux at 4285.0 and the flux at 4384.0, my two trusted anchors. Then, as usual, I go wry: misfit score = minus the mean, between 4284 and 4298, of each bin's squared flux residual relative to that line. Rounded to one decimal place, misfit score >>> -0.7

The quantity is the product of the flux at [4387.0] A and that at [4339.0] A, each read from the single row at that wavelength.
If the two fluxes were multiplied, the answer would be 87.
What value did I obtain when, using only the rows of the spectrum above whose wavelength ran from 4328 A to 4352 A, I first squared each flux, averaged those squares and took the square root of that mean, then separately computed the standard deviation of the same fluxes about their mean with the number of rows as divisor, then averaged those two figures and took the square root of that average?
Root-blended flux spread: 2.30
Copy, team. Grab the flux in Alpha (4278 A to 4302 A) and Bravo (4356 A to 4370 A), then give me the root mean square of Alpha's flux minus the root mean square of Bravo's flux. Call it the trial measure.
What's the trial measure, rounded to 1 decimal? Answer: -2.7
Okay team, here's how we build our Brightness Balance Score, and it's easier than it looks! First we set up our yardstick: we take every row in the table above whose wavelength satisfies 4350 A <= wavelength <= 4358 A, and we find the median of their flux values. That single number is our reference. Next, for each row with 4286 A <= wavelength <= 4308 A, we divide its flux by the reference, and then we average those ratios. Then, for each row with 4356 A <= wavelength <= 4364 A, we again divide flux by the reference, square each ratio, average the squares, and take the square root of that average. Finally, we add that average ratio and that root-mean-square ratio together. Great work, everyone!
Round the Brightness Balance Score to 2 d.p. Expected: 1.73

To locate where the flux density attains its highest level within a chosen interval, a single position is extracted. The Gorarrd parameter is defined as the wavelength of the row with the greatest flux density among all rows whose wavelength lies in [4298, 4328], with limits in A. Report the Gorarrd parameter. 4315.0 A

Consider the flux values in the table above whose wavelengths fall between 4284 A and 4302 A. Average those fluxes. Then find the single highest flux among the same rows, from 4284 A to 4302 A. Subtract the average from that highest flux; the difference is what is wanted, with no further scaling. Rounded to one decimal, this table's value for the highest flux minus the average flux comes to 1.2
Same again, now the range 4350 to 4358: 0.4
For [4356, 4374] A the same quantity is 0.4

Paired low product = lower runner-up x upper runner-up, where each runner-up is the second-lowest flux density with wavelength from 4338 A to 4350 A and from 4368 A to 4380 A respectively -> 98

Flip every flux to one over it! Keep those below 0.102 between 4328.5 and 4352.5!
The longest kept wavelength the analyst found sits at 4351.0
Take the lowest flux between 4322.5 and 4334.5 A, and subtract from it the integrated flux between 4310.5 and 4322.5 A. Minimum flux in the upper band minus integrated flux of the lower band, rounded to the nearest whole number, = -99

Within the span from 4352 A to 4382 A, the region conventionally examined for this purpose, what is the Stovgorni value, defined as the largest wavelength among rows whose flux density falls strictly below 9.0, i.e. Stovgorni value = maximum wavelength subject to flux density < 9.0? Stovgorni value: 4381.0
